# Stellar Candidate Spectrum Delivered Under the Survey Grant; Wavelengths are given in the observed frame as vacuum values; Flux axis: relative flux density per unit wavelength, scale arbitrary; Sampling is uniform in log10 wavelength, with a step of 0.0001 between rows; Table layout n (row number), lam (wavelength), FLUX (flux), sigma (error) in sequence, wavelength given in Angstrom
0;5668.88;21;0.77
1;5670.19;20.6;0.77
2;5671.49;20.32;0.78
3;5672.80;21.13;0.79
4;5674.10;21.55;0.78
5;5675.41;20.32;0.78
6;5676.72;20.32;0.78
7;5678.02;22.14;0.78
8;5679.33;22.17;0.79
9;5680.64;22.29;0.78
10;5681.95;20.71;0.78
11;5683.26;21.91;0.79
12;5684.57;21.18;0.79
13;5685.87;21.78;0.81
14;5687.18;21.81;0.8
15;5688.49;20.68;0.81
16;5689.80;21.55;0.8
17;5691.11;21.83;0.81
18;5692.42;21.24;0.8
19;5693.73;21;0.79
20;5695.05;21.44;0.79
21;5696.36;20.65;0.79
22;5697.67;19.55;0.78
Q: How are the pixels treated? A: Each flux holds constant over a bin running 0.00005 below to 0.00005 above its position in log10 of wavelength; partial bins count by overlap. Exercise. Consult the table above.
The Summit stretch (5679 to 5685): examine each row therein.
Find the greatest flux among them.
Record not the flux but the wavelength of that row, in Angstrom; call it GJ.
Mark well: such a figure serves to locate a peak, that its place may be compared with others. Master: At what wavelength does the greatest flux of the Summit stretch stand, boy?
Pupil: 5680.64 Angstrom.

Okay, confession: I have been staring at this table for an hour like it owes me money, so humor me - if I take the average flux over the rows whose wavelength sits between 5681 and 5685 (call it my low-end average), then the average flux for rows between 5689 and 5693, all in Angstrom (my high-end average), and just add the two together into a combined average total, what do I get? 42.8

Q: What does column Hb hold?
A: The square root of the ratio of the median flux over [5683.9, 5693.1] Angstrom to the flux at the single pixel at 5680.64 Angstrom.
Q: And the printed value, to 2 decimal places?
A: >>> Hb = 0.98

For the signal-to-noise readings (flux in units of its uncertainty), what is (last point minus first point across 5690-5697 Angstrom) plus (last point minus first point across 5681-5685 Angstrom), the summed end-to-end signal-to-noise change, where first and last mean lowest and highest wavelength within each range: -0.6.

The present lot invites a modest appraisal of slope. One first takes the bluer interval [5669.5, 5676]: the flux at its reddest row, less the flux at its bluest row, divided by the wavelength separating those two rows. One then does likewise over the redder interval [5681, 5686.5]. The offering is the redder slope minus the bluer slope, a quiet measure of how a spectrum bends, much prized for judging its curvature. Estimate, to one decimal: 0.3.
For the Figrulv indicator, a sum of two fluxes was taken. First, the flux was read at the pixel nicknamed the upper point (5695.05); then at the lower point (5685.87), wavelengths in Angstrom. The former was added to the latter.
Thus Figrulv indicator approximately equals 43.2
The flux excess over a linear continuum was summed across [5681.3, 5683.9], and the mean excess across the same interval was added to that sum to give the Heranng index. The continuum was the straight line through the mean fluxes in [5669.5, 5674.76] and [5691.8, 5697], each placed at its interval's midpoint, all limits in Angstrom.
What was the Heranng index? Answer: 1.0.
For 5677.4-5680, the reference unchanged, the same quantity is 3.6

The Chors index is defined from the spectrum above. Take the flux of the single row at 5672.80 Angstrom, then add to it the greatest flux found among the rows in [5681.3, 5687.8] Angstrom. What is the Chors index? 43.0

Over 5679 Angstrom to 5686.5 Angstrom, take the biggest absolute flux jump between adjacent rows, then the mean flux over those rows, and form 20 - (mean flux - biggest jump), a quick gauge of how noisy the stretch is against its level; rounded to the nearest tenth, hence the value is -0.1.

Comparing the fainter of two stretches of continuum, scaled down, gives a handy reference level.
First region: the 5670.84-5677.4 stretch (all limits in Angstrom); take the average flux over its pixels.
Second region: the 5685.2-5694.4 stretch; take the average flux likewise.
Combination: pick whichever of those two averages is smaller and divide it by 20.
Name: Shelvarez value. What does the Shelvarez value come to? 1.04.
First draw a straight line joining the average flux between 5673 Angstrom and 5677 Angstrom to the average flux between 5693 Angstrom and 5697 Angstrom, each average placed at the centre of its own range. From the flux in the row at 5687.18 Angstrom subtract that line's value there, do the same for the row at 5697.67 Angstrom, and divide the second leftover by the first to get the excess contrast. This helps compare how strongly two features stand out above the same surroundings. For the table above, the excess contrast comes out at -2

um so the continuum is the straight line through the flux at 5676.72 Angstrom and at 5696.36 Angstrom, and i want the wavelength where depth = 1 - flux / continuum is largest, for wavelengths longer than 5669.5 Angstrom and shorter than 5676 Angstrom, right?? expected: 5675.41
